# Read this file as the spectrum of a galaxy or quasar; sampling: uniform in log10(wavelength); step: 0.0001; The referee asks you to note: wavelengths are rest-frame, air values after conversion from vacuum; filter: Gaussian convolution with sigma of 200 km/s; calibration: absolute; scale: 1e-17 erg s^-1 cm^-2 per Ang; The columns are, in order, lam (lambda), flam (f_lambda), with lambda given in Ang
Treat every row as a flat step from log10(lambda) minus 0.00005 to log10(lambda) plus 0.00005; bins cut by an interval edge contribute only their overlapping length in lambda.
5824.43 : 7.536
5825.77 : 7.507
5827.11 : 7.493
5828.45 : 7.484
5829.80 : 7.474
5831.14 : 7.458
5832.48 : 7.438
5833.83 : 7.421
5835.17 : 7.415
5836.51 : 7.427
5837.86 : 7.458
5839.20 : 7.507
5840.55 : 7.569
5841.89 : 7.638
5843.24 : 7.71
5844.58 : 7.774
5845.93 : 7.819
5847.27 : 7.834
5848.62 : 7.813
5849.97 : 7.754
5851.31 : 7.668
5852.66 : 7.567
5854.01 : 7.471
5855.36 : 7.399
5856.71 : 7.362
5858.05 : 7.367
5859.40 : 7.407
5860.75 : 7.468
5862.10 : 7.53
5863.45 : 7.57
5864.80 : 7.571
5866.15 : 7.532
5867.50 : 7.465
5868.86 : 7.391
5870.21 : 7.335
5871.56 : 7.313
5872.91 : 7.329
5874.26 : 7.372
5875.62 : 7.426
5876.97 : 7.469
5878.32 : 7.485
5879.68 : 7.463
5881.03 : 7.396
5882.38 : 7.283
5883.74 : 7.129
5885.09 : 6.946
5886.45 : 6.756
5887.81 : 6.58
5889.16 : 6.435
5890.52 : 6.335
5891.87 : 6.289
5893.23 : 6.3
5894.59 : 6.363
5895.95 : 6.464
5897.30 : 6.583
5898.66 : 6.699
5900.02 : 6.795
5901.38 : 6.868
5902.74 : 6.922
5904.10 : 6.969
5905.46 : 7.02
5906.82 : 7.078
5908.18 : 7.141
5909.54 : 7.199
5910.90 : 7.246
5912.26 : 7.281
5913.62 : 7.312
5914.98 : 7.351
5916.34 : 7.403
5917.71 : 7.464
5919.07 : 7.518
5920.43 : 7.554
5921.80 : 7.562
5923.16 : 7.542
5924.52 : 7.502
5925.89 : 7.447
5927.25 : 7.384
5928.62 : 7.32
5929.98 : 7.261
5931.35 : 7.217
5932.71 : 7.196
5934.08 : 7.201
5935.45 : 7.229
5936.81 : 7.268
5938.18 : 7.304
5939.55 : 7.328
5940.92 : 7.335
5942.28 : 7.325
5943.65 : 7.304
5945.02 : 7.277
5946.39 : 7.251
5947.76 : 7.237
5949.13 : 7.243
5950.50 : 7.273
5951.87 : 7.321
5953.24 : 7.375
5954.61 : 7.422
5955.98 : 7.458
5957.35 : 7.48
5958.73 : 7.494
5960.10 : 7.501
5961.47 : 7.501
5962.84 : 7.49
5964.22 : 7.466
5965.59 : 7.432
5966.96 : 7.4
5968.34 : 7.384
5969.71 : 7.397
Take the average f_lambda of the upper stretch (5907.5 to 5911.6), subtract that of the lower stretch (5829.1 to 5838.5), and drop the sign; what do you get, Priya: 0.2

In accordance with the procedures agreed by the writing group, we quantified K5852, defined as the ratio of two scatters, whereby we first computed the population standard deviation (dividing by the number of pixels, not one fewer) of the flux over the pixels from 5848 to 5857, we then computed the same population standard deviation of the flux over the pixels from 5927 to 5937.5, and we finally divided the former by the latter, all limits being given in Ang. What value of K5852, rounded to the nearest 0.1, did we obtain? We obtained 2.7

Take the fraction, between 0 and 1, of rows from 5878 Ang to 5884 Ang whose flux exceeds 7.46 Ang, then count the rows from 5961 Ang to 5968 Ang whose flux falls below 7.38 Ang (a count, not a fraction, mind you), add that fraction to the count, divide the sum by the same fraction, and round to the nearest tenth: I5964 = 1.0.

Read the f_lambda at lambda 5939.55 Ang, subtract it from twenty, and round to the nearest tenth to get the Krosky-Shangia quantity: 12.7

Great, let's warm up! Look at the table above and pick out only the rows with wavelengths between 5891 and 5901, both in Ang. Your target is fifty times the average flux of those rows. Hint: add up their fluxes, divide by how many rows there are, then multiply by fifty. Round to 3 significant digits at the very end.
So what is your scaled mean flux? 325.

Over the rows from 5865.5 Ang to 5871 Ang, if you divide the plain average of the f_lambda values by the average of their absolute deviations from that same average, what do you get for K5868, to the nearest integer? 110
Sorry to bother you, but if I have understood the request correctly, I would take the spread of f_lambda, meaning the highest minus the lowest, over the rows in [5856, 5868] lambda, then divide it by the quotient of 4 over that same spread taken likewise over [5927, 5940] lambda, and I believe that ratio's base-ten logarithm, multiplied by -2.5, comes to 5.0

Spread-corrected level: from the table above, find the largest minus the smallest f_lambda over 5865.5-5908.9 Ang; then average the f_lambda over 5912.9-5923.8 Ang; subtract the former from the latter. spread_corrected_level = 6.2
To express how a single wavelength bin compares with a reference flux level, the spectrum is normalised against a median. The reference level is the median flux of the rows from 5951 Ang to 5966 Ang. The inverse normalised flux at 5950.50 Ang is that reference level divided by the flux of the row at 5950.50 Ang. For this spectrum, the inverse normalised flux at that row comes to 1.03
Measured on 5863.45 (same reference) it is 0.99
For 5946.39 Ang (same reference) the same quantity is 1.03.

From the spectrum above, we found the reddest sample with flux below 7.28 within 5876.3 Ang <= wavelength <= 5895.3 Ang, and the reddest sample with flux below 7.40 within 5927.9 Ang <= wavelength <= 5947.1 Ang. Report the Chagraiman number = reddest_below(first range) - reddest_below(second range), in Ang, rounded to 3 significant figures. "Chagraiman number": -51.8 Ang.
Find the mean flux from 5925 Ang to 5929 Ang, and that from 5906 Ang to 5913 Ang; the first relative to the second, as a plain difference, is 0.19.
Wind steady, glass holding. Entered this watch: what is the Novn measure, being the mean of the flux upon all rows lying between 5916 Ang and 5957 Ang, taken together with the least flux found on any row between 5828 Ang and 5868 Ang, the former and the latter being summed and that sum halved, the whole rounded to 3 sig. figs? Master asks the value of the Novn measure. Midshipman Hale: 7.36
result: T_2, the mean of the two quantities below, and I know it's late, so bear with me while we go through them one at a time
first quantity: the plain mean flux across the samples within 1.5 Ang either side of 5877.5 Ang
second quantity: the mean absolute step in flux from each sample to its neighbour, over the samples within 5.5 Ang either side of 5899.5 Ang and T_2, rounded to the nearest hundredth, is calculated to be 3.78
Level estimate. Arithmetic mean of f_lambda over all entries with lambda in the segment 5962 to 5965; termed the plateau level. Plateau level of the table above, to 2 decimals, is 7.48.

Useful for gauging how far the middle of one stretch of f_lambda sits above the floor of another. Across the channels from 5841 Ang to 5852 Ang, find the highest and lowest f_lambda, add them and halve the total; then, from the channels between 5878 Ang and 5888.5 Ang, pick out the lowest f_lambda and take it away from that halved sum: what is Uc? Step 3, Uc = 1.2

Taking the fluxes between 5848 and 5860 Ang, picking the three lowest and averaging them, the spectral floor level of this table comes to 7.4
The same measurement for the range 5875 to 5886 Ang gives 7.1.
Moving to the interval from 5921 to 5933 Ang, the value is 7.2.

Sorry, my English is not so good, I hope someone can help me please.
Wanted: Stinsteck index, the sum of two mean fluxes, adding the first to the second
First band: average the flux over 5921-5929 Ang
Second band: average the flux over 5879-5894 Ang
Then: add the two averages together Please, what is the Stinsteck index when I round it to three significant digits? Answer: 14.3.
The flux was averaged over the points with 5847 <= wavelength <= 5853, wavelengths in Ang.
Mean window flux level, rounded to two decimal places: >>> 7.73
